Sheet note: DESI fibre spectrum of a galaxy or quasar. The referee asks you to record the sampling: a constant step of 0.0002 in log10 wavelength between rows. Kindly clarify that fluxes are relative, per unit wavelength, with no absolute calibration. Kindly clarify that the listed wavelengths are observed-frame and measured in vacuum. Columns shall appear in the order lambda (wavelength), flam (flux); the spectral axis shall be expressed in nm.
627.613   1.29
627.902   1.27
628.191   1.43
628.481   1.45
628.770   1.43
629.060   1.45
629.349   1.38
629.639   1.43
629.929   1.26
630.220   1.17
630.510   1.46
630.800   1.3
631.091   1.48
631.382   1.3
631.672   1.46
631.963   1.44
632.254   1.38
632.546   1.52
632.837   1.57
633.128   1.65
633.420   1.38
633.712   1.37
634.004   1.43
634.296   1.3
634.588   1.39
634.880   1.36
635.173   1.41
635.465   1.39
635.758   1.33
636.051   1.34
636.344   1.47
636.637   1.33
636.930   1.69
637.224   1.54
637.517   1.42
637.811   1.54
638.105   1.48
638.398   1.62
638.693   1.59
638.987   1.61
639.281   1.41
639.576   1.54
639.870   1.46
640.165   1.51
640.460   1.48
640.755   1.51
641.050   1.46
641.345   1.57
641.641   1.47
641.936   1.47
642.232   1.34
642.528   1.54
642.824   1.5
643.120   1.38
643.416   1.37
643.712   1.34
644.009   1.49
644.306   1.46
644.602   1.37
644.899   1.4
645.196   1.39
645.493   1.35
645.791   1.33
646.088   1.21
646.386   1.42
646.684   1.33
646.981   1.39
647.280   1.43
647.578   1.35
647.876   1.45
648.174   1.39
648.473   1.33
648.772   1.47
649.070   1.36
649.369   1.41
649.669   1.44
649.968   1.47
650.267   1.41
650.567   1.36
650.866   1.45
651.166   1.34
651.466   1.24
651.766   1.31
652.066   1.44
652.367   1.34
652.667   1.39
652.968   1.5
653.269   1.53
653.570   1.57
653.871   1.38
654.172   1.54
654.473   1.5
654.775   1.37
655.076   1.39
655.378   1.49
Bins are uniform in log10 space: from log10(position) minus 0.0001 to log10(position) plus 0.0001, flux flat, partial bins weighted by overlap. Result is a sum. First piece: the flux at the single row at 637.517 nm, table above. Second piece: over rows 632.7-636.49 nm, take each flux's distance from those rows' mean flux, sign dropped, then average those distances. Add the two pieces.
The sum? 1.49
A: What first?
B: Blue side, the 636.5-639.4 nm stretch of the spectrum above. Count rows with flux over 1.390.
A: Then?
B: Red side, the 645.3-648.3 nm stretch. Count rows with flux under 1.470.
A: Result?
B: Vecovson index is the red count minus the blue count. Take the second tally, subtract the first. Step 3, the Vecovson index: 1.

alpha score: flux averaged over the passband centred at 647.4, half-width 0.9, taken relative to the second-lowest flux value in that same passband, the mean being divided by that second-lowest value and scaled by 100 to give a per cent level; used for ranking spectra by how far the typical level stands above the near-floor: 103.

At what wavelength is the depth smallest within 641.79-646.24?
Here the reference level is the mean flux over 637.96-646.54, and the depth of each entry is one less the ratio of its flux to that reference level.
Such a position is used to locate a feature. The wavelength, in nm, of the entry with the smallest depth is 642.528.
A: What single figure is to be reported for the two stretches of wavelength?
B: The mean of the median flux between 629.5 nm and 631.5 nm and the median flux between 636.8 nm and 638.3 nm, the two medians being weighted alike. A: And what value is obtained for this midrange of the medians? 1.42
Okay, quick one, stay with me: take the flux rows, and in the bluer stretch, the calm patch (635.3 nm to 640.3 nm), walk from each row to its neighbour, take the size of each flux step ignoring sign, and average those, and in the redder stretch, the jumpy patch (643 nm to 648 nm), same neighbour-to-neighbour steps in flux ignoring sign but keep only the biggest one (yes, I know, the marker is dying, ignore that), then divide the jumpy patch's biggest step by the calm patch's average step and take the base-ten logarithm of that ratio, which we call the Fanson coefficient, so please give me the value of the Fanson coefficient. 0.27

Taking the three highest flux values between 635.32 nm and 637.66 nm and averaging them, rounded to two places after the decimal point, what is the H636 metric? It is 1.57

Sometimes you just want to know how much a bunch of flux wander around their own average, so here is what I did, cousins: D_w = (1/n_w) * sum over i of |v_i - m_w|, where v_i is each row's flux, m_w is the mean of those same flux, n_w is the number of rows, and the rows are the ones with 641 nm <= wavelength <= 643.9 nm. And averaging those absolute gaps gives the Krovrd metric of 0.069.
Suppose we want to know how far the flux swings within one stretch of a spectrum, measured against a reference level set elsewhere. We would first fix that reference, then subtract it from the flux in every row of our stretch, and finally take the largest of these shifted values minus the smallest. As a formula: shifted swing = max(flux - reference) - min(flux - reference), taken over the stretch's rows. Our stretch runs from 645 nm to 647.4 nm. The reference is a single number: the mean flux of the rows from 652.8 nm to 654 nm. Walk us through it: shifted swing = 0.220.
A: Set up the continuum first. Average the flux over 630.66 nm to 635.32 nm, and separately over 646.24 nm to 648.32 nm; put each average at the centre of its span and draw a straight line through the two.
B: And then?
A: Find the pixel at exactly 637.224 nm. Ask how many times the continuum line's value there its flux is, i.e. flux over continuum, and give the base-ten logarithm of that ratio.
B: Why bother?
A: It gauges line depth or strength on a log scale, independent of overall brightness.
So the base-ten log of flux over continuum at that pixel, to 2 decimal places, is 0.04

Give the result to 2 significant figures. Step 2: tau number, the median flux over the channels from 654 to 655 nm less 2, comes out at -0.50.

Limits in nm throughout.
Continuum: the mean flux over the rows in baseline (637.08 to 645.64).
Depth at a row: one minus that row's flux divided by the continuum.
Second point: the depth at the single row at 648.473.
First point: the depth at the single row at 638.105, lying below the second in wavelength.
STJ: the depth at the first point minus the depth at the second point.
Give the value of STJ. -0.10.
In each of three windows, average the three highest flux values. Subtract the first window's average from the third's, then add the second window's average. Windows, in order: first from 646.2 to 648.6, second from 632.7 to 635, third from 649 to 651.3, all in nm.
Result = 1.57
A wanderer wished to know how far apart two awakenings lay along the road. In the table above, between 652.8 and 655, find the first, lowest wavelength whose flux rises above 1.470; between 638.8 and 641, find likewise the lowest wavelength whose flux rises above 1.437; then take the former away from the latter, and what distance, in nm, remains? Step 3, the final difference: -13.98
